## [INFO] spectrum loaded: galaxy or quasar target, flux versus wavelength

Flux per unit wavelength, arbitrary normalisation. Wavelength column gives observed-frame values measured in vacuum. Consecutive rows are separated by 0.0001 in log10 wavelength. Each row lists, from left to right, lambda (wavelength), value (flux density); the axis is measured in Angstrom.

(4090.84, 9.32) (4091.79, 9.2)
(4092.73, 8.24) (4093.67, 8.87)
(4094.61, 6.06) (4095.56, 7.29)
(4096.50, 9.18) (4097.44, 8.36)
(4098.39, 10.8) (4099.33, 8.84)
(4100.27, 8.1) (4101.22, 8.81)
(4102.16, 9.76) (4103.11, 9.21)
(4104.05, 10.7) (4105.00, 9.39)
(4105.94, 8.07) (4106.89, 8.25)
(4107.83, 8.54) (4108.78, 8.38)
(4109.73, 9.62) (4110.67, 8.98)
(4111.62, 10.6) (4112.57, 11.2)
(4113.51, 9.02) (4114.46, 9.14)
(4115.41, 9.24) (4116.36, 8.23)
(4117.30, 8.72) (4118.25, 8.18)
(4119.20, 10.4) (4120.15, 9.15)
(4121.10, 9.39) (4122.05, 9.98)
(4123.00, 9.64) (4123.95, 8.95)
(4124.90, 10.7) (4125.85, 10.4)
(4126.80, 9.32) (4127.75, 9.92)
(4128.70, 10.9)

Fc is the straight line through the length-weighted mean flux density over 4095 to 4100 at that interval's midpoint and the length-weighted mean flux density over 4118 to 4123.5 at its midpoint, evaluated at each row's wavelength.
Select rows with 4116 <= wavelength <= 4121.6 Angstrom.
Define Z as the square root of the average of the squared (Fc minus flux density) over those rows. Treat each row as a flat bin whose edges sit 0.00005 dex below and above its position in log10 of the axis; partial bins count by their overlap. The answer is 0.85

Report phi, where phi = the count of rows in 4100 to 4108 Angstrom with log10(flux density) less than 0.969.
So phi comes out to 6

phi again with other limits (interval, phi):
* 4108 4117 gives 6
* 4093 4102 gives 8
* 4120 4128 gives 2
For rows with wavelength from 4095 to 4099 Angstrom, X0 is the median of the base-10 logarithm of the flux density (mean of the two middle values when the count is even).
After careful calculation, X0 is 0.943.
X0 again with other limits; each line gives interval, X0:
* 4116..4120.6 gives 0.941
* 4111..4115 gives 0.993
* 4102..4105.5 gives 0.981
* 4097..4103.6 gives 0.946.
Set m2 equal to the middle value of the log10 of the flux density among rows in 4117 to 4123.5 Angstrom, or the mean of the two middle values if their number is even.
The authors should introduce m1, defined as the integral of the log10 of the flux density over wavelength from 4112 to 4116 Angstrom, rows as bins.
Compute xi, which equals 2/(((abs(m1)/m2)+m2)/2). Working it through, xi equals 0.80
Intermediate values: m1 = 3.9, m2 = 0.973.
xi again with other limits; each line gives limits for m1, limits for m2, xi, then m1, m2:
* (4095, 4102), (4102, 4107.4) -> 0.52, 6.6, 0.968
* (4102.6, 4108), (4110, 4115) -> 0.63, 5.2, 0.961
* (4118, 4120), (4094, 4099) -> 1.32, 1.9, 0.922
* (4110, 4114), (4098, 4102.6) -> 0.78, 4.0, 0.946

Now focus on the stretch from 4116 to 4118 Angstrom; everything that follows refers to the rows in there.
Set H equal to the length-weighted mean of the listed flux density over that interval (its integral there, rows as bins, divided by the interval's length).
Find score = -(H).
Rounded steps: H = 8.5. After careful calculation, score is -8.5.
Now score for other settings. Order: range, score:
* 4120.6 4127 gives -9.8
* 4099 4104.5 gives -9.2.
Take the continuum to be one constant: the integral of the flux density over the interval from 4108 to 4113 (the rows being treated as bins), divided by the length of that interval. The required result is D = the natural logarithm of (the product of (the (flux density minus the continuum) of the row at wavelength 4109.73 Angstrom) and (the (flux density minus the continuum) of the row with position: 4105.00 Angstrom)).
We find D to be -4.7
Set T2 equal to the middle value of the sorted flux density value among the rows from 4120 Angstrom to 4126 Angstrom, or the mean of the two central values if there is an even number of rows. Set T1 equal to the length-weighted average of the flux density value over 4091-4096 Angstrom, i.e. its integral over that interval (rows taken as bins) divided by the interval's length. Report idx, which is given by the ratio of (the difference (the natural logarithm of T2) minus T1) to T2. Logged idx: -0.60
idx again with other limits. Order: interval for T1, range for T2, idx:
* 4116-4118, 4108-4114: -0.67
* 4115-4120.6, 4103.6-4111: -0.78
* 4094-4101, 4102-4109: -0.70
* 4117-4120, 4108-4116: -0.75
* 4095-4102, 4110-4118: -0.72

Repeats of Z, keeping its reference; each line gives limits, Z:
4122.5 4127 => 0.68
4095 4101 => 1.08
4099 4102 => 0.47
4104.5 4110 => 0.70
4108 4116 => 0.91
